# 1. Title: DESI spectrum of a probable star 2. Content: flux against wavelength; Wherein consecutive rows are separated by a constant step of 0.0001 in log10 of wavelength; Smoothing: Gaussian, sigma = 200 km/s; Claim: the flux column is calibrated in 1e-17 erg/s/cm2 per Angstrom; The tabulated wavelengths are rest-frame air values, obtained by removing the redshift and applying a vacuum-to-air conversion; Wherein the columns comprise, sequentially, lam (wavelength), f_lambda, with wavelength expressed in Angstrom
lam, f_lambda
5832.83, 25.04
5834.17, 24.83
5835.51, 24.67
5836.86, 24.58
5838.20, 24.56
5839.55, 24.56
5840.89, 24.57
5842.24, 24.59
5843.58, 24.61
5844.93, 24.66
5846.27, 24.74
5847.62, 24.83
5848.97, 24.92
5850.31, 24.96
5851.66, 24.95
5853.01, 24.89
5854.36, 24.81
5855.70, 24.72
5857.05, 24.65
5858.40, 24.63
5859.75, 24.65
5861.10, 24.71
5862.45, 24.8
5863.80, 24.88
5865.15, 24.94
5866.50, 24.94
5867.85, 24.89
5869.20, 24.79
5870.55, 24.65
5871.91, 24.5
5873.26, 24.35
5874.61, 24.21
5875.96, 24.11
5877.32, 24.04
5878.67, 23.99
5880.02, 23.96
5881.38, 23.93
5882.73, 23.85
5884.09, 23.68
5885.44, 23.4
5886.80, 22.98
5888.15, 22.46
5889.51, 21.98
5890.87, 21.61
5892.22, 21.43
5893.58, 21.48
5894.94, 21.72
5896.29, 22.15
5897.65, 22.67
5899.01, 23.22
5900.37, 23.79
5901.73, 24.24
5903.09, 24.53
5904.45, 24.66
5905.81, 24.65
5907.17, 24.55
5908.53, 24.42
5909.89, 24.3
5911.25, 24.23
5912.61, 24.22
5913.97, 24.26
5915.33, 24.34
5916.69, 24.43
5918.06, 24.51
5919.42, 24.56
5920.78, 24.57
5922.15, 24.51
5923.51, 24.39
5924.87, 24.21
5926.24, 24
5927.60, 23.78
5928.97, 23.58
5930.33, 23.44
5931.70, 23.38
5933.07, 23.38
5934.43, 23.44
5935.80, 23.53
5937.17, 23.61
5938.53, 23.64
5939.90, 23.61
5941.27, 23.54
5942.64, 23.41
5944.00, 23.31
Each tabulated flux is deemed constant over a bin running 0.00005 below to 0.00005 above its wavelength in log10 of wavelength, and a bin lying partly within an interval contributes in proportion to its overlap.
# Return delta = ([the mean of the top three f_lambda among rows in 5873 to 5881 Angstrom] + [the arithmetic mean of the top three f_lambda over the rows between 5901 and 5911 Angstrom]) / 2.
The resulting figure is 24.4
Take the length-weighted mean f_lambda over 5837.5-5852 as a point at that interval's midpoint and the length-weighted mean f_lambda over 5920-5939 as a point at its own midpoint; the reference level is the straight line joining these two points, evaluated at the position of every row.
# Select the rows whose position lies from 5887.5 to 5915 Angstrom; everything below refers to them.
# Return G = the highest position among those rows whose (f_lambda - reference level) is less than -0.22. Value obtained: 5900.37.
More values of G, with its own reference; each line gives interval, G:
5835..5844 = 5838.20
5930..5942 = 5935.80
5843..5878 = 5877.32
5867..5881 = 5880.02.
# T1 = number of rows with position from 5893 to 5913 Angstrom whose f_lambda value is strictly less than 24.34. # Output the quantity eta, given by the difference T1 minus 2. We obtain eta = 8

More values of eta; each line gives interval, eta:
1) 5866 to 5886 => 7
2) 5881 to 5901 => 13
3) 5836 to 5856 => -2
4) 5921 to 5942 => 11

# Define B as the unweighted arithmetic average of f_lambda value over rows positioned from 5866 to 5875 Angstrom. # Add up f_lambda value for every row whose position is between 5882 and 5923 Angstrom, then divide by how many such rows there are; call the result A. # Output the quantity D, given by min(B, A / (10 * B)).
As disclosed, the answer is 0.096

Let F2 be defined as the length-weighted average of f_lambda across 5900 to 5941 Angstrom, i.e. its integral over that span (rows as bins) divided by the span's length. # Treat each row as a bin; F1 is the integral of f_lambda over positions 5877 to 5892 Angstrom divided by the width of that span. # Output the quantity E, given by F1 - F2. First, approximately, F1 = 23.2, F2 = 24.09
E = -0.9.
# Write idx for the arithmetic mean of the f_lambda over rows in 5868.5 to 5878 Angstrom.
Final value 24.4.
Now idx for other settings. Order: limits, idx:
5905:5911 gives 24.5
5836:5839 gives 24.6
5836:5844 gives 24.6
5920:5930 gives 24.1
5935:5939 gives 23.6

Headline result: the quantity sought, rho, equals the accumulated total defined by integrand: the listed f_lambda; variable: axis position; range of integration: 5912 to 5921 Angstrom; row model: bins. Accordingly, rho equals 220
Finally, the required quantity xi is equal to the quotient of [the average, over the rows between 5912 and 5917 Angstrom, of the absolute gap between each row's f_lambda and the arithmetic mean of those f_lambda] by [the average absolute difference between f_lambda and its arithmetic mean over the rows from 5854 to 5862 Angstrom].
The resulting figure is 1.4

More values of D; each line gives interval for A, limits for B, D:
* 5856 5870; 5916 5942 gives 0.104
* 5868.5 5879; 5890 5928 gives 0.102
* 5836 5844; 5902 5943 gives 0.102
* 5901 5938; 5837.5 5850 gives 0.098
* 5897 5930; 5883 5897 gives 0.109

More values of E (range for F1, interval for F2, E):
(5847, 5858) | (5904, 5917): 0.4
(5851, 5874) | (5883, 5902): 2.1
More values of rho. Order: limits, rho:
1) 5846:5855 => 224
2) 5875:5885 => 239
